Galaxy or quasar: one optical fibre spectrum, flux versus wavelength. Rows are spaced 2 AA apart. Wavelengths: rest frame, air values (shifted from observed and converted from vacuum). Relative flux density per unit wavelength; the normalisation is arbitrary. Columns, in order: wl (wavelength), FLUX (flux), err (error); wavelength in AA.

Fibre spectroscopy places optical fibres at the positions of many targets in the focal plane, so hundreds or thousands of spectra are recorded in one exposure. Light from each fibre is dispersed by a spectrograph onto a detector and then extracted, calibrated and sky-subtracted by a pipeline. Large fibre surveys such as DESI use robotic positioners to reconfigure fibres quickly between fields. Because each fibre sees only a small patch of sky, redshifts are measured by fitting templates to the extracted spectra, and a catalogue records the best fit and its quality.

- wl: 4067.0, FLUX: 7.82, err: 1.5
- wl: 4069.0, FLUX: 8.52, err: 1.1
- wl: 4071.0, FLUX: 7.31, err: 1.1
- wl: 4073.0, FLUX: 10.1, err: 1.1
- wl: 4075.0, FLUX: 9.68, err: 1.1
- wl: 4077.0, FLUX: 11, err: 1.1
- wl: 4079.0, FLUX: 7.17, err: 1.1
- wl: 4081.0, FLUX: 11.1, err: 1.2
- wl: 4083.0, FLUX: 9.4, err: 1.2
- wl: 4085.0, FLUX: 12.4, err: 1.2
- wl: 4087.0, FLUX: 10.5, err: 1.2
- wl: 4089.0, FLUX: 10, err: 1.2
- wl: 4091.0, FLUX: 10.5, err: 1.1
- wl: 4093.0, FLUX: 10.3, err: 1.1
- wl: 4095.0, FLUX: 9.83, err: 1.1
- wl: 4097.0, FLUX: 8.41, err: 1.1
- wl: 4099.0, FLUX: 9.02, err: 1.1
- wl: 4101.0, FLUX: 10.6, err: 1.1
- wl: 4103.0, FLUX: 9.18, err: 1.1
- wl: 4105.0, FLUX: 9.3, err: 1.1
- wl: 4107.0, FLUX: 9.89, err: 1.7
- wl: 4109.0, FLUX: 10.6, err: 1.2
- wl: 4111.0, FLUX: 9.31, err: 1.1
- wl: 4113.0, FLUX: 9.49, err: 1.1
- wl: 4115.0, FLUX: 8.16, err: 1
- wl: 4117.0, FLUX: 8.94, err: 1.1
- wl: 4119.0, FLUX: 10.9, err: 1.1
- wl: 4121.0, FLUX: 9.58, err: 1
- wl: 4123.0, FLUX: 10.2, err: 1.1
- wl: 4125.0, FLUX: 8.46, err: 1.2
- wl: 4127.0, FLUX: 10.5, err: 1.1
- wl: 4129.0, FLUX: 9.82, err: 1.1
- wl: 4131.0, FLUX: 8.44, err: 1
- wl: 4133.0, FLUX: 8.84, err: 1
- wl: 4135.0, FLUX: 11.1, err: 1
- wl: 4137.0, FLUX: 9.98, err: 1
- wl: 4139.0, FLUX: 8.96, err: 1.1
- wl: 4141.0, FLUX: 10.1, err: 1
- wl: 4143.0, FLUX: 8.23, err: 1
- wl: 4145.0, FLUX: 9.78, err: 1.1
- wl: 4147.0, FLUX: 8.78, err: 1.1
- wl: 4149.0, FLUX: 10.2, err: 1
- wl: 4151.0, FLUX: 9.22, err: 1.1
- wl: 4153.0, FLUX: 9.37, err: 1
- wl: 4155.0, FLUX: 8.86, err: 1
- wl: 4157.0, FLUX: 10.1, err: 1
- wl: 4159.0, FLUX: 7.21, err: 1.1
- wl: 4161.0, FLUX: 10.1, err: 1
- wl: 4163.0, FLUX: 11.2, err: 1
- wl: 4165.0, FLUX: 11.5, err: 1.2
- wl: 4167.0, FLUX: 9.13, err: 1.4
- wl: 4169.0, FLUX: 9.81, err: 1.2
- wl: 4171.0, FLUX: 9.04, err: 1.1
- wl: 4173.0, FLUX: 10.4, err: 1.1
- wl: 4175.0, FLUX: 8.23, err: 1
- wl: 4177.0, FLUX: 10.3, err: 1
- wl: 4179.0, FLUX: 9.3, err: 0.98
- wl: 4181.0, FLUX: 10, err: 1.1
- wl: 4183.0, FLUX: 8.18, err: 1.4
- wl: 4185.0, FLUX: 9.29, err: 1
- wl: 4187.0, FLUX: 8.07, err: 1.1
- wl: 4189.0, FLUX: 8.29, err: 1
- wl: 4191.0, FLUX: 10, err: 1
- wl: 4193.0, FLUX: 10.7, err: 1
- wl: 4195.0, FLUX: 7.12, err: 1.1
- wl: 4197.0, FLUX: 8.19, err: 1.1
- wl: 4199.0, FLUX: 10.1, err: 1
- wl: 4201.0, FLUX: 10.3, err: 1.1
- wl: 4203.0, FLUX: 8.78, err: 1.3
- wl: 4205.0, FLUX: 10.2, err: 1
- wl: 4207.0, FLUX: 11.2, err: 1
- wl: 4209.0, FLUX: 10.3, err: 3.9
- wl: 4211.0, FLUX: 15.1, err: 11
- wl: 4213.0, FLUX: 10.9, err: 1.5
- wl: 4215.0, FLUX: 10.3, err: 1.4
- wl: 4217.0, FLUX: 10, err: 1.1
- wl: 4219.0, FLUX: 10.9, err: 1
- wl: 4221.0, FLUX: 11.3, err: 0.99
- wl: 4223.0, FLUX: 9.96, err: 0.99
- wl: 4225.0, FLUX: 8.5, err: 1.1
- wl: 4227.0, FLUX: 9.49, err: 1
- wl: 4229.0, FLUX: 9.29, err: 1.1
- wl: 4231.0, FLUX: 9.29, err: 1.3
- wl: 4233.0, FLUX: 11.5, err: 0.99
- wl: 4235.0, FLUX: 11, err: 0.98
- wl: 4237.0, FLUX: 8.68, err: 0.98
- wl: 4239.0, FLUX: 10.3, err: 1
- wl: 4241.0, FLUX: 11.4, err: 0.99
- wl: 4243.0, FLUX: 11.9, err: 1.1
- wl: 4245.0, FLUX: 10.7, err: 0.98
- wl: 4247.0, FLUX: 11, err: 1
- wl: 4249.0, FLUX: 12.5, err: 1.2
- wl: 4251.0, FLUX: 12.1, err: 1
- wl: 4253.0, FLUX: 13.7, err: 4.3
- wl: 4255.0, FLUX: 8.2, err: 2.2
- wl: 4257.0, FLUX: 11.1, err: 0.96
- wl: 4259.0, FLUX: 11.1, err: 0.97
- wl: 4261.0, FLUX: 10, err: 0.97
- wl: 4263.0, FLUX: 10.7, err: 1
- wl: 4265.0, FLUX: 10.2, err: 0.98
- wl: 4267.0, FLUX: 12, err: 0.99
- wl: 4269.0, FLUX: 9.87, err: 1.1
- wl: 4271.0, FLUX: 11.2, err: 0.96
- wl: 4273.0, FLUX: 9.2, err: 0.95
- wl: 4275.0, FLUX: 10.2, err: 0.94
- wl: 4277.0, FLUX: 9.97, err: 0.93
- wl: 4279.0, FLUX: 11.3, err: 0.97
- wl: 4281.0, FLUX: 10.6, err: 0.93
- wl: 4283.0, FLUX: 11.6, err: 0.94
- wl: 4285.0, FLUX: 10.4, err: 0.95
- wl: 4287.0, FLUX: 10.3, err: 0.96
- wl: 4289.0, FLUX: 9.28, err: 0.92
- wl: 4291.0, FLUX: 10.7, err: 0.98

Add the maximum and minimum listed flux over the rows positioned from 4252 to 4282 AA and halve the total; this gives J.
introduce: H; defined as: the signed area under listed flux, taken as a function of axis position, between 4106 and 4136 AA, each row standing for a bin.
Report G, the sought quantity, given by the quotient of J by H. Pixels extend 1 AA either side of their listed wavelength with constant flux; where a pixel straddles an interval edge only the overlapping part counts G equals 0.038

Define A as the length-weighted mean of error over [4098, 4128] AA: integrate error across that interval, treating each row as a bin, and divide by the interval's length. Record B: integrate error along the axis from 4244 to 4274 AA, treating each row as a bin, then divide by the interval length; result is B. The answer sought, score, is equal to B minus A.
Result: 0.16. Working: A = 1.14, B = 1.30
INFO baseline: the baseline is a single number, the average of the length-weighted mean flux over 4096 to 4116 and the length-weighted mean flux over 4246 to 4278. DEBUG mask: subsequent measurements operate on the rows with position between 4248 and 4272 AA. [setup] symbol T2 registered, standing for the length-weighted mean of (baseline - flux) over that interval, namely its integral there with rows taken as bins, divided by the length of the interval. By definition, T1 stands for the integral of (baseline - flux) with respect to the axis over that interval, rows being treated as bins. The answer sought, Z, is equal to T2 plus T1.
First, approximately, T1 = -23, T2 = -1.0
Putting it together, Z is -24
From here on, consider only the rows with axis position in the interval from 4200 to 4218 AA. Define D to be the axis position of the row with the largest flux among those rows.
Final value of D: 4211.0 AA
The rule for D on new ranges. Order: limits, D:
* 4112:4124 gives 4119.0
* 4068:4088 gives 4085.0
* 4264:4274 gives 4267.0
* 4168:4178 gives 4173.0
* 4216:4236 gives 4233.0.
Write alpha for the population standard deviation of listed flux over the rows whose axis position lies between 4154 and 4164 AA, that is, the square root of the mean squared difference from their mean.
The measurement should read 1.36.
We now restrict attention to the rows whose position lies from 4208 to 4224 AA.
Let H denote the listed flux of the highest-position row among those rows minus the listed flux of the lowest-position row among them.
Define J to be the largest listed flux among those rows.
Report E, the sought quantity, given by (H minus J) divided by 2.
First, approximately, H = -0.3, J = 15.1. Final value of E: -7.7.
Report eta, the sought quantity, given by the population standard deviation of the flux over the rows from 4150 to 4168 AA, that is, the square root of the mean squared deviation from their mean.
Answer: 1.22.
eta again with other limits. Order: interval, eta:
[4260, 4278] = 0.78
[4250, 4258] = 2.00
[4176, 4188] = 0.84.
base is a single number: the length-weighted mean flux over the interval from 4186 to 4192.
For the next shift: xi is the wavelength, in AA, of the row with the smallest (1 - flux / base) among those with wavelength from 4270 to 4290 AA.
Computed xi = 4283.0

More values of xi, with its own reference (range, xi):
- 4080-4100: 4085.0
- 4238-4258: 4253.0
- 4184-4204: 4193.0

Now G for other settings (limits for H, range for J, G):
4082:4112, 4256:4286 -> 0.036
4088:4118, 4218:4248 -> 0.036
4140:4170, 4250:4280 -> 0.038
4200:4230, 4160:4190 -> 0.031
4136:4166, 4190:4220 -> 0.039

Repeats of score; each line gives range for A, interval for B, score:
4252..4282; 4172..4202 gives -0.21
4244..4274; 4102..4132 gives -0.17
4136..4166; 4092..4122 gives 0.09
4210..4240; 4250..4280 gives -0.48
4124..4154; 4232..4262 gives 0.25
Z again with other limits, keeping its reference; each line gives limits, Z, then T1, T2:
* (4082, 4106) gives 4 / 4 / 0.2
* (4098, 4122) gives 13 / 13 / 0.5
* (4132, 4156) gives 16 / 16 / 0.7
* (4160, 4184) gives 8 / 8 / 0.3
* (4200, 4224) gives -17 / -16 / -0.7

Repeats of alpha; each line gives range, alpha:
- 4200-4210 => 0.78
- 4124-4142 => 0.89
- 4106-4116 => 0.80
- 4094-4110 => 0.72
